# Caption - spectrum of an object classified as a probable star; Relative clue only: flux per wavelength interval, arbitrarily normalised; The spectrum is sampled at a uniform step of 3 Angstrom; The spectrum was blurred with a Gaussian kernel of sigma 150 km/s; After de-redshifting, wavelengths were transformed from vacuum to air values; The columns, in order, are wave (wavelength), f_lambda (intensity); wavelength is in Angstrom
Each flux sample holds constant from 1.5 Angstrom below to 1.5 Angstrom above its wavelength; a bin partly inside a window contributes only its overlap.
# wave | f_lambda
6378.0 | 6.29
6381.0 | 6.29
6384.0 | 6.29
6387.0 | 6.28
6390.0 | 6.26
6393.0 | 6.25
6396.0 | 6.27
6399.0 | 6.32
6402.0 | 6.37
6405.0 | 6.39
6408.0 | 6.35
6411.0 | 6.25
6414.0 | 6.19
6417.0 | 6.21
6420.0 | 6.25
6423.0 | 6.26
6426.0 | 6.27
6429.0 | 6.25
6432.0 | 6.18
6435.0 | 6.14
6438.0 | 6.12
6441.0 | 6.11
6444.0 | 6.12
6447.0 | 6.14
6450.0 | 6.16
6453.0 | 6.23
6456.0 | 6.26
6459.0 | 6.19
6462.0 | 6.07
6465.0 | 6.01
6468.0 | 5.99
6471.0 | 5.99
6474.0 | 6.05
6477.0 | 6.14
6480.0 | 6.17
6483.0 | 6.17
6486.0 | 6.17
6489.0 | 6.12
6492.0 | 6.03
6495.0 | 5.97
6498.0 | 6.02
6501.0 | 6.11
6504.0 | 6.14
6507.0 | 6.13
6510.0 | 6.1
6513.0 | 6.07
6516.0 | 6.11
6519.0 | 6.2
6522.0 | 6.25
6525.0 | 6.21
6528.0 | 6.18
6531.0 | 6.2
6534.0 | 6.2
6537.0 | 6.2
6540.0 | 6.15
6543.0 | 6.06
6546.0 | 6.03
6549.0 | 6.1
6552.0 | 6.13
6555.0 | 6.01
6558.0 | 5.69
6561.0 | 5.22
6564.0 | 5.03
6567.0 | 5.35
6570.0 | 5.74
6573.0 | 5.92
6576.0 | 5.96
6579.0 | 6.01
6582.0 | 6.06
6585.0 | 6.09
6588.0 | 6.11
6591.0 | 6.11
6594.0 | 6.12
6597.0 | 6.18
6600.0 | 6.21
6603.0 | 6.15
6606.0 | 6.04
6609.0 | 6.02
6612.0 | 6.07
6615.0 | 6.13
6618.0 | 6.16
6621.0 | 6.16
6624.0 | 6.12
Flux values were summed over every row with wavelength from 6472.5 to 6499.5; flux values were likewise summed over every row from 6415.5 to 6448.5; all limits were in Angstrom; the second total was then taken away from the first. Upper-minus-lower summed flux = -13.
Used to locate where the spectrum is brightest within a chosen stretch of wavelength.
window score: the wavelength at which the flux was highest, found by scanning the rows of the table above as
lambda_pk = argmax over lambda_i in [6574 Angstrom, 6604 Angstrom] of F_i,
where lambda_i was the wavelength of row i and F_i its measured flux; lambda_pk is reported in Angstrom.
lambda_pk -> 6600.0 Angstrom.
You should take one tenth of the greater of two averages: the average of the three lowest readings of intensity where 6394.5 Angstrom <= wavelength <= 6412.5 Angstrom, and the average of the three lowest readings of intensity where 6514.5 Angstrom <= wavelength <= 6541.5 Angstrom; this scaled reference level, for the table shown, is 0.628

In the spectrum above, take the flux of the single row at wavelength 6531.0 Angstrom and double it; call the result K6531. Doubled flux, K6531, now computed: 12.4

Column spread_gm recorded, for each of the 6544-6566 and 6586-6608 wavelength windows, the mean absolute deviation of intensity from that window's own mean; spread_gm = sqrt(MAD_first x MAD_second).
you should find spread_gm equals 0.124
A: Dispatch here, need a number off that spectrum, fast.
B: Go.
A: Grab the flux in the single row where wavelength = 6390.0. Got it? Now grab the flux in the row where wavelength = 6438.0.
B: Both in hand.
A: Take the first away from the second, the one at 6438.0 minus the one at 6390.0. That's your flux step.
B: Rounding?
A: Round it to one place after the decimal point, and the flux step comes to -0.1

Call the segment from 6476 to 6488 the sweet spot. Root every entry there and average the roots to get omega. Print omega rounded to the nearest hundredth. 2.48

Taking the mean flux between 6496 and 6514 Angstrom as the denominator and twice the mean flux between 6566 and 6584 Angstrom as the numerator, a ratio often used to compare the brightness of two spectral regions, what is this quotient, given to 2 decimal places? 1.92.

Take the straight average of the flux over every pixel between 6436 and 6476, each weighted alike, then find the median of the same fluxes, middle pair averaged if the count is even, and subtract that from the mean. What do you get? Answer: -0.01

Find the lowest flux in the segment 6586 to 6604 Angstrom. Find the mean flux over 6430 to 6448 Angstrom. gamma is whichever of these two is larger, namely 6.14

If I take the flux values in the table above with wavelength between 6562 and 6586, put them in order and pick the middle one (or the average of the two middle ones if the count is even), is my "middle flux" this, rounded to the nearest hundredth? 5.94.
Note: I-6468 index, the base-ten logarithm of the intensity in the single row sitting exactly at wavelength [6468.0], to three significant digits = 0.777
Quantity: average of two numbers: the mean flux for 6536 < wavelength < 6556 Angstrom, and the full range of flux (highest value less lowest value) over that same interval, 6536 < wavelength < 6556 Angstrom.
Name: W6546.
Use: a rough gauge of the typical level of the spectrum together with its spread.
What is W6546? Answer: 3.14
